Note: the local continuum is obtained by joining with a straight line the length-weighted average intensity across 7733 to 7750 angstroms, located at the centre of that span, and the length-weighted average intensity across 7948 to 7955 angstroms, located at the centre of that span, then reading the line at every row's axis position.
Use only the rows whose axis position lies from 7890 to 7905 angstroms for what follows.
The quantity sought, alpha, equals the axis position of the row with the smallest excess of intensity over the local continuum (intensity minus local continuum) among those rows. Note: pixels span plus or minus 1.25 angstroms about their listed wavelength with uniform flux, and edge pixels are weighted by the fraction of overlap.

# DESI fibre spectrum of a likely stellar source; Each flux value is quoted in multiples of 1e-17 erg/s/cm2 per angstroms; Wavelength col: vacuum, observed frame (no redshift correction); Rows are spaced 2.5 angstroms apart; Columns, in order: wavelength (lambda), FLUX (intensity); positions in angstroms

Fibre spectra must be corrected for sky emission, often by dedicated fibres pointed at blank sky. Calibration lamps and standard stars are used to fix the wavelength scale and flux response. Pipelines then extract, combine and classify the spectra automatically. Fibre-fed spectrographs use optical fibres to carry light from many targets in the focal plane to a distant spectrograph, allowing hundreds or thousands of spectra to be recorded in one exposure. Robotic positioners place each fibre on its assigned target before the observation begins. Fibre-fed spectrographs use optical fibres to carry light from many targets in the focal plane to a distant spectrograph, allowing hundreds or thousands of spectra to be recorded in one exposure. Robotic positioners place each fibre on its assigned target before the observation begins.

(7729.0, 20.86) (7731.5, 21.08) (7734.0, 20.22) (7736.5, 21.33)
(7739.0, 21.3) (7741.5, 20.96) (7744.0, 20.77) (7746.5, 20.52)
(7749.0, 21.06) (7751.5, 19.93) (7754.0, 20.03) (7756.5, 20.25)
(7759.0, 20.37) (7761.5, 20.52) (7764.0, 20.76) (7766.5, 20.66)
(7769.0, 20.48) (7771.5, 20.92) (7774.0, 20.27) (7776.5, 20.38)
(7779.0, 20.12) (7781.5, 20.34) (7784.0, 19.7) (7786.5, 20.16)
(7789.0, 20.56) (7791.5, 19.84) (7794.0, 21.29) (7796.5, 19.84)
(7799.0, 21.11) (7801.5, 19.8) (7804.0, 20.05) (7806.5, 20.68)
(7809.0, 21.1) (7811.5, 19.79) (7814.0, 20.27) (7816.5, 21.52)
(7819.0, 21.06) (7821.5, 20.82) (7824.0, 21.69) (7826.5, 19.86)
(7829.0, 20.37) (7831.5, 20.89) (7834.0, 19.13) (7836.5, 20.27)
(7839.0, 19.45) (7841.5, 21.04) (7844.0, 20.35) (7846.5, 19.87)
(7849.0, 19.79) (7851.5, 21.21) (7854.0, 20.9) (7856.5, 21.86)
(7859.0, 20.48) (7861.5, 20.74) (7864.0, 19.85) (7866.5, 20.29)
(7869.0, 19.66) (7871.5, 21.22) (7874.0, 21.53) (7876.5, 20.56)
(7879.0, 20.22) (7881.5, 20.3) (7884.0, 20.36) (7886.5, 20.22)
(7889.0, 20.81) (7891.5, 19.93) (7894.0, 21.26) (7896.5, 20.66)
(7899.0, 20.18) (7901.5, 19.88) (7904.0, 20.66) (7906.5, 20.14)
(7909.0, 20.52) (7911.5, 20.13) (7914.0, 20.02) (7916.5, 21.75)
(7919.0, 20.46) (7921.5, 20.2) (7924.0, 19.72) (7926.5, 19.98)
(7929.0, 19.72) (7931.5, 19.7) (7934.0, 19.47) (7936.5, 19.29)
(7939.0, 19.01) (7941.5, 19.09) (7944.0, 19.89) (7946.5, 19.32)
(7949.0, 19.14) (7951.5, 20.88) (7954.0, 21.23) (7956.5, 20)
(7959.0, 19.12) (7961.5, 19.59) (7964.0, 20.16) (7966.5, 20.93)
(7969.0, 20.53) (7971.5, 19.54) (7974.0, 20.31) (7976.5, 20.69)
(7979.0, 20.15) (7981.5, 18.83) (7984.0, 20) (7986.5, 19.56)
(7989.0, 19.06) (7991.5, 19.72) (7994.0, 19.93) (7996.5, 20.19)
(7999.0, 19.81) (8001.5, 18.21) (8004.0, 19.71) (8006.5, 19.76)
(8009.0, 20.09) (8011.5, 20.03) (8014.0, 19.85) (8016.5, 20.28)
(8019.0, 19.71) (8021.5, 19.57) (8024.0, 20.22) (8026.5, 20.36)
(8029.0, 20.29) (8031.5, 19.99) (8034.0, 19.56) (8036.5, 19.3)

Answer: 7901.5 angstroms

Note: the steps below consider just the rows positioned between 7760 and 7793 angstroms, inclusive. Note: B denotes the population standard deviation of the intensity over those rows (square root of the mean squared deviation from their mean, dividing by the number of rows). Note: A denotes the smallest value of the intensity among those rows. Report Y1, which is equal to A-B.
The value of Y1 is 19.4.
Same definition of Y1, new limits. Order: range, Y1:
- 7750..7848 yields 18.6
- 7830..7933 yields 18.5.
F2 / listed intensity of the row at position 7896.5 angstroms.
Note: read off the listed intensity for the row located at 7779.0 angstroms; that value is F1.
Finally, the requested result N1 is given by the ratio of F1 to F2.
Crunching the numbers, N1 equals 0.97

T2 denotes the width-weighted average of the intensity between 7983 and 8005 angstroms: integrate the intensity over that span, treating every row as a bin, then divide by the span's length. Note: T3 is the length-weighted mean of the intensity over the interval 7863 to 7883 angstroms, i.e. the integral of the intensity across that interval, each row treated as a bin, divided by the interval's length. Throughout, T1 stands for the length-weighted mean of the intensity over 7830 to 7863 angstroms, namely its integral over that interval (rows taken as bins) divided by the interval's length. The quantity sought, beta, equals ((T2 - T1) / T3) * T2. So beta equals -0.8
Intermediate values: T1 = 20.5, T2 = 19.6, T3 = 20.5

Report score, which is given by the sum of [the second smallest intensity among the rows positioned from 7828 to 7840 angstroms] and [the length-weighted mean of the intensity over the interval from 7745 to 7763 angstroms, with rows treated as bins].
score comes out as 39.8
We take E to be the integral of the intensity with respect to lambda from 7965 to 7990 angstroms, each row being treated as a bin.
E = 499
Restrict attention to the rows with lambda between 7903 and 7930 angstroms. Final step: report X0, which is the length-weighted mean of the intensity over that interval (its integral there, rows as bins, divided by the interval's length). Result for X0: 20.3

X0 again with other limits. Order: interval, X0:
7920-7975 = 19.9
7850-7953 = 20.3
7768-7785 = 20.3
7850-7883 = 20.7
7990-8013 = 19.7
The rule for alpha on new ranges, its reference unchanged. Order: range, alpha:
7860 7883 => 7869.0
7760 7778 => 7774.0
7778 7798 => 7784.0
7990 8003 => 8001.5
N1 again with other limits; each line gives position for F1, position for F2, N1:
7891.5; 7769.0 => 0.97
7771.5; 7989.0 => 1.10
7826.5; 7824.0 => 0.92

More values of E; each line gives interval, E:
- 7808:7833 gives 518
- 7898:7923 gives 510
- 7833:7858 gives 510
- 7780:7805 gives 507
